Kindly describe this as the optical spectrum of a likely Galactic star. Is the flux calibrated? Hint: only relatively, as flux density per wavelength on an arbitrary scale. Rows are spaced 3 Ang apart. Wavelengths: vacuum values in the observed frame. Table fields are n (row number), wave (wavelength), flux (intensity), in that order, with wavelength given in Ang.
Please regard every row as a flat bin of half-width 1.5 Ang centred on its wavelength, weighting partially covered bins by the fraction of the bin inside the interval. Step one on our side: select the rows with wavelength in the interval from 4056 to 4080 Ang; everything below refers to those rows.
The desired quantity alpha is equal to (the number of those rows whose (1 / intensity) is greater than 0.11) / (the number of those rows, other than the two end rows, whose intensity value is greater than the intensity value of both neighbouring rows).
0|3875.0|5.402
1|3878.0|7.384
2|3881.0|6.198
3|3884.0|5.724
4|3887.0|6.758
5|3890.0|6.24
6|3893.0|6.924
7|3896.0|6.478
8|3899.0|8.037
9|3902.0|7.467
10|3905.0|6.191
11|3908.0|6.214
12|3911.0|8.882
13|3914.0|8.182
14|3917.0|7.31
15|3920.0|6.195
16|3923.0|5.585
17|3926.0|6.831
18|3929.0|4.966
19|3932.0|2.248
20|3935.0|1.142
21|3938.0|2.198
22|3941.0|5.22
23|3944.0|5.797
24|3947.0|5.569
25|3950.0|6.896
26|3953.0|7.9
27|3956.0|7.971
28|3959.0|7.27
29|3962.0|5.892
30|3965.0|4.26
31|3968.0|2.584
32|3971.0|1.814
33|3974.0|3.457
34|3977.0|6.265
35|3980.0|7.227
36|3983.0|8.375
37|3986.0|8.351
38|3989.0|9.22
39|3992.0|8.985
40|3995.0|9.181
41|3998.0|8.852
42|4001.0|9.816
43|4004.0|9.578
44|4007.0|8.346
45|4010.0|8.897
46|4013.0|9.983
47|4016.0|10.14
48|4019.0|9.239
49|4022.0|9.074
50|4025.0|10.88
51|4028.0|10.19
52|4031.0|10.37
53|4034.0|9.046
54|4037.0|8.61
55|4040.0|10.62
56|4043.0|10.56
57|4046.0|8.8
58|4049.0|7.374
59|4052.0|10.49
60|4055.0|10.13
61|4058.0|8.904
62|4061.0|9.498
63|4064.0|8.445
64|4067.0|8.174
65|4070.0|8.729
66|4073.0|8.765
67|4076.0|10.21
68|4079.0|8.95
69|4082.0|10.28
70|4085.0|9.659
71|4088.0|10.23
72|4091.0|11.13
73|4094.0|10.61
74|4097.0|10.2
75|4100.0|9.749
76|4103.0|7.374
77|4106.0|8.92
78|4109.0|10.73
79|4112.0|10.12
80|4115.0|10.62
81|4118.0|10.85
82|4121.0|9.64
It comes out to 3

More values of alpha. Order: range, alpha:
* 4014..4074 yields 2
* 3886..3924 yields 4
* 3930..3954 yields 8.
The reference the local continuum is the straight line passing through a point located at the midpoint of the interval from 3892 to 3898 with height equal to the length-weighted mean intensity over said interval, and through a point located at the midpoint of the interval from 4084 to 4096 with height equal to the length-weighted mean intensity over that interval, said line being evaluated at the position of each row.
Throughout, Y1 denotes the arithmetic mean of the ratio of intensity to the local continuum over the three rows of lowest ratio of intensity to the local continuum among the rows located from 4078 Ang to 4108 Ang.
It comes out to 0.80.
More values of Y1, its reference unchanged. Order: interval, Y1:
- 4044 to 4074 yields 0.81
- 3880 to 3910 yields 0.88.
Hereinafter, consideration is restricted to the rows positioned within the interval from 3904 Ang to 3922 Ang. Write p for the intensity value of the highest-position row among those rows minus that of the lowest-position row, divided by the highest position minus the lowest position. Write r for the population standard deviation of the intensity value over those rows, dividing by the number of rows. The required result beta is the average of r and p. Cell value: 0.5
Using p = 0.00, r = 1.1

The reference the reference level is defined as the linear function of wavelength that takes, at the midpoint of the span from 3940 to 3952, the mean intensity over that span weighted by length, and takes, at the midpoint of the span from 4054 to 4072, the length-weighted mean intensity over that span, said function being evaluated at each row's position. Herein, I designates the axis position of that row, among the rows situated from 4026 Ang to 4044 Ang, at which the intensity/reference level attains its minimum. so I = 4037.0 Ang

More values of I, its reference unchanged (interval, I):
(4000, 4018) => 4007.0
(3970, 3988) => 3971.0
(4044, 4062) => 4049.0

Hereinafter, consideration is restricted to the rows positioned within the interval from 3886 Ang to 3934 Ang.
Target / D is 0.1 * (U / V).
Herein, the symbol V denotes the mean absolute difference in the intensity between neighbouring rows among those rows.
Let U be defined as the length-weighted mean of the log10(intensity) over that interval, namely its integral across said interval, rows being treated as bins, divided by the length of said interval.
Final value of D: 0.070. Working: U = 0.79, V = 1.1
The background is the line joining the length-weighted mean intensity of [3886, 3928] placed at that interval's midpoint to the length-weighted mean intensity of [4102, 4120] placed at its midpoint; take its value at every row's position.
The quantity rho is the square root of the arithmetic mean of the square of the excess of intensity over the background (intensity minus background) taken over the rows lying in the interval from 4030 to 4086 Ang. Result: 1.0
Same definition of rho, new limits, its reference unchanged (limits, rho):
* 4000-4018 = 1.3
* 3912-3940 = 3.3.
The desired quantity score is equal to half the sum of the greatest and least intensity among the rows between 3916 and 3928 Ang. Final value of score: 6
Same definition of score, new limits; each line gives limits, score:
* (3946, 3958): 7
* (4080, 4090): 10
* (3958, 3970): 5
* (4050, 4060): 10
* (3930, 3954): 5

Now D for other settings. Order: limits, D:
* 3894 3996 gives 0.066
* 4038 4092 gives 0.100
